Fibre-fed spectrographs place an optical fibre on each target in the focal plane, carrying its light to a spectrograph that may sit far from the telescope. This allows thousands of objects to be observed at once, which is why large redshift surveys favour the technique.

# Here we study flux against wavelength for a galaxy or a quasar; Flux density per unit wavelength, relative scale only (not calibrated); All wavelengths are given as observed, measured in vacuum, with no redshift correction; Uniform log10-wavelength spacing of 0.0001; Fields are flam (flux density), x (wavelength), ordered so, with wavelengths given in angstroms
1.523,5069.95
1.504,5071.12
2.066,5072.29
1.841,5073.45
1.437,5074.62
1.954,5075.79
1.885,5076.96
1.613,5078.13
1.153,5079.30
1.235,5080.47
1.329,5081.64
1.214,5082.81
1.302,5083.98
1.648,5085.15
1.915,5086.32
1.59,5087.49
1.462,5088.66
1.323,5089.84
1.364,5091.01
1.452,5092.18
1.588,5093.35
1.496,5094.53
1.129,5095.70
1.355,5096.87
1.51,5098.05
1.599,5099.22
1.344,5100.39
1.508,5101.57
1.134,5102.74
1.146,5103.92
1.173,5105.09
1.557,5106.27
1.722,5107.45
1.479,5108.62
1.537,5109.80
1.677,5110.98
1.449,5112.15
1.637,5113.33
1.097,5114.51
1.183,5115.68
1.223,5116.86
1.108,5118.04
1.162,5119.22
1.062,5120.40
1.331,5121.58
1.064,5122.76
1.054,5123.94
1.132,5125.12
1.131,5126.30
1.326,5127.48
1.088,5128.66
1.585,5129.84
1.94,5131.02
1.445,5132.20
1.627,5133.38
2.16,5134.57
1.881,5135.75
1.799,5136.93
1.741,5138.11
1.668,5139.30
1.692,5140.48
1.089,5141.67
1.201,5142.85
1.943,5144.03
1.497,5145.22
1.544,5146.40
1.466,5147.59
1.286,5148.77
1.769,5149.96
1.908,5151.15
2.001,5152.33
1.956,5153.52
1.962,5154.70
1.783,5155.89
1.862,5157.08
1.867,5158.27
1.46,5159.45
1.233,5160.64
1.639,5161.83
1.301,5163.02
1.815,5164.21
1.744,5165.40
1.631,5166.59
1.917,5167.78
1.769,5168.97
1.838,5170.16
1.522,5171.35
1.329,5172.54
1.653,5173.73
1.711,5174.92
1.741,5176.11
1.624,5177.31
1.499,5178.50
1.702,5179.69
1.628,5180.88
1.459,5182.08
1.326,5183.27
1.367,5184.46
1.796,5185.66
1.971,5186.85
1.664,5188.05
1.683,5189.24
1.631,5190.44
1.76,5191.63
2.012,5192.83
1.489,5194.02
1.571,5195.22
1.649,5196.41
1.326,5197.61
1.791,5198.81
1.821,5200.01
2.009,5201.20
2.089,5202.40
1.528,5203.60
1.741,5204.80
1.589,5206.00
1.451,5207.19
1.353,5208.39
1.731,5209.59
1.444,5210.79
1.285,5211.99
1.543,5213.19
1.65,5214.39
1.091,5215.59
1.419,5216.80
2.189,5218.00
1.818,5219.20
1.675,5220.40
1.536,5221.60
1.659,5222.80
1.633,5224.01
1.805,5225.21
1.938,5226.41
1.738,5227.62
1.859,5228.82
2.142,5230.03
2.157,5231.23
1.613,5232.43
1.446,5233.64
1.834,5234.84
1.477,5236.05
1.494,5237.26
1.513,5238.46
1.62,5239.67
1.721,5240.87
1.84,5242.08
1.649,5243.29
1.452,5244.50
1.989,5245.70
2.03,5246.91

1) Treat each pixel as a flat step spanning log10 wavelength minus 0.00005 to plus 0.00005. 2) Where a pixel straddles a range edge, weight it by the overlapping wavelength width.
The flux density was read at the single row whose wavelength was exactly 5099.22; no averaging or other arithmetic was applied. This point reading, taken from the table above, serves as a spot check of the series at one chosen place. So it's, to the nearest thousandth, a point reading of 1.599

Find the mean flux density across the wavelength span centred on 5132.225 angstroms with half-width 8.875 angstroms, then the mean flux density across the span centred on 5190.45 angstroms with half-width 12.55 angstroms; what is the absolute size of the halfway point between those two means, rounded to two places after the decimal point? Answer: 1.61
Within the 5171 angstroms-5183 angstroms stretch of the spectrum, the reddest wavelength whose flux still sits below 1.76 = 5182.08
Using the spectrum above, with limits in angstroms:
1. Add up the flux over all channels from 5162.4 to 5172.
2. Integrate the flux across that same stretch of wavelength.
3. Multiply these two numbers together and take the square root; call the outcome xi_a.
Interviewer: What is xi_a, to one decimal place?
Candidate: 14.8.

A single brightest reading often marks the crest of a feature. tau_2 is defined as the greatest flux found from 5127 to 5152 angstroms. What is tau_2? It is 2.16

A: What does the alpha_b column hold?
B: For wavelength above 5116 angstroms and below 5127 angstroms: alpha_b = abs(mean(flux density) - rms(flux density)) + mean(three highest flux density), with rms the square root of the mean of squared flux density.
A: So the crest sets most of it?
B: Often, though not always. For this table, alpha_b 1.24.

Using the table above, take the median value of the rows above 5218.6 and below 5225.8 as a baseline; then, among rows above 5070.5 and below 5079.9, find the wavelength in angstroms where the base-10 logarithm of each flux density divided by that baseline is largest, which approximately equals 5072.29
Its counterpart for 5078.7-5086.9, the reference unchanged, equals 5086.32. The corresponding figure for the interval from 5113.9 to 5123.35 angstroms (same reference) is 5121.58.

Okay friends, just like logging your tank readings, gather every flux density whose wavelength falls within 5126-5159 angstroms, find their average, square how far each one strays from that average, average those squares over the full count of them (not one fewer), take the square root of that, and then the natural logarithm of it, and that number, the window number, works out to -1.21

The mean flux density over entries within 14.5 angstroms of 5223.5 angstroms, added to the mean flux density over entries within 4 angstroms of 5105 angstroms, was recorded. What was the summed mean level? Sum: 3.06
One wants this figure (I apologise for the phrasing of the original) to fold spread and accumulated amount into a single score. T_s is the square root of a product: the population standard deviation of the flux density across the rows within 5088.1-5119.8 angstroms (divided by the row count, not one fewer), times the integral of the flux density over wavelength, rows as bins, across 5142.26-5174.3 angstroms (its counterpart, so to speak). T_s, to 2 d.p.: 3.19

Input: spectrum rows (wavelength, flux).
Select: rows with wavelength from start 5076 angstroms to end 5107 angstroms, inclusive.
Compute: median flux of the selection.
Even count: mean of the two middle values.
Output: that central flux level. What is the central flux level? 1.41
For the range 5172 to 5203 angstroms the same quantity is 1.66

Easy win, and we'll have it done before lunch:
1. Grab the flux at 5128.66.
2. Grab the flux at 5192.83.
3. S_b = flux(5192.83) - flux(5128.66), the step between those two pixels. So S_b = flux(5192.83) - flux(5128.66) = 0.92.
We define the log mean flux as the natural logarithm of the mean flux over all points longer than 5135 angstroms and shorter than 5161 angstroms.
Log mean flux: 0.51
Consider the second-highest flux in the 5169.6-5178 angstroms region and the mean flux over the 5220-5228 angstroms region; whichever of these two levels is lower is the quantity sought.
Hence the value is 1.71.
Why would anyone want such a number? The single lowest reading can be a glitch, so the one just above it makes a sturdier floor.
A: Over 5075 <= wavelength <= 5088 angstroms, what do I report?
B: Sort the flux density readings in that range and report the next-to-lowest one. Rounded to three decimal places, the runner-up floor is 1.214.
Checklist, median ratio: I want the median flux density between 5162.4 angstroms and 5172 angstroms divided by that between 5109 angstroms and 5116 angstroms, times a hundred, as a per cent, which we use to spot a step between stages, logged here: 118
